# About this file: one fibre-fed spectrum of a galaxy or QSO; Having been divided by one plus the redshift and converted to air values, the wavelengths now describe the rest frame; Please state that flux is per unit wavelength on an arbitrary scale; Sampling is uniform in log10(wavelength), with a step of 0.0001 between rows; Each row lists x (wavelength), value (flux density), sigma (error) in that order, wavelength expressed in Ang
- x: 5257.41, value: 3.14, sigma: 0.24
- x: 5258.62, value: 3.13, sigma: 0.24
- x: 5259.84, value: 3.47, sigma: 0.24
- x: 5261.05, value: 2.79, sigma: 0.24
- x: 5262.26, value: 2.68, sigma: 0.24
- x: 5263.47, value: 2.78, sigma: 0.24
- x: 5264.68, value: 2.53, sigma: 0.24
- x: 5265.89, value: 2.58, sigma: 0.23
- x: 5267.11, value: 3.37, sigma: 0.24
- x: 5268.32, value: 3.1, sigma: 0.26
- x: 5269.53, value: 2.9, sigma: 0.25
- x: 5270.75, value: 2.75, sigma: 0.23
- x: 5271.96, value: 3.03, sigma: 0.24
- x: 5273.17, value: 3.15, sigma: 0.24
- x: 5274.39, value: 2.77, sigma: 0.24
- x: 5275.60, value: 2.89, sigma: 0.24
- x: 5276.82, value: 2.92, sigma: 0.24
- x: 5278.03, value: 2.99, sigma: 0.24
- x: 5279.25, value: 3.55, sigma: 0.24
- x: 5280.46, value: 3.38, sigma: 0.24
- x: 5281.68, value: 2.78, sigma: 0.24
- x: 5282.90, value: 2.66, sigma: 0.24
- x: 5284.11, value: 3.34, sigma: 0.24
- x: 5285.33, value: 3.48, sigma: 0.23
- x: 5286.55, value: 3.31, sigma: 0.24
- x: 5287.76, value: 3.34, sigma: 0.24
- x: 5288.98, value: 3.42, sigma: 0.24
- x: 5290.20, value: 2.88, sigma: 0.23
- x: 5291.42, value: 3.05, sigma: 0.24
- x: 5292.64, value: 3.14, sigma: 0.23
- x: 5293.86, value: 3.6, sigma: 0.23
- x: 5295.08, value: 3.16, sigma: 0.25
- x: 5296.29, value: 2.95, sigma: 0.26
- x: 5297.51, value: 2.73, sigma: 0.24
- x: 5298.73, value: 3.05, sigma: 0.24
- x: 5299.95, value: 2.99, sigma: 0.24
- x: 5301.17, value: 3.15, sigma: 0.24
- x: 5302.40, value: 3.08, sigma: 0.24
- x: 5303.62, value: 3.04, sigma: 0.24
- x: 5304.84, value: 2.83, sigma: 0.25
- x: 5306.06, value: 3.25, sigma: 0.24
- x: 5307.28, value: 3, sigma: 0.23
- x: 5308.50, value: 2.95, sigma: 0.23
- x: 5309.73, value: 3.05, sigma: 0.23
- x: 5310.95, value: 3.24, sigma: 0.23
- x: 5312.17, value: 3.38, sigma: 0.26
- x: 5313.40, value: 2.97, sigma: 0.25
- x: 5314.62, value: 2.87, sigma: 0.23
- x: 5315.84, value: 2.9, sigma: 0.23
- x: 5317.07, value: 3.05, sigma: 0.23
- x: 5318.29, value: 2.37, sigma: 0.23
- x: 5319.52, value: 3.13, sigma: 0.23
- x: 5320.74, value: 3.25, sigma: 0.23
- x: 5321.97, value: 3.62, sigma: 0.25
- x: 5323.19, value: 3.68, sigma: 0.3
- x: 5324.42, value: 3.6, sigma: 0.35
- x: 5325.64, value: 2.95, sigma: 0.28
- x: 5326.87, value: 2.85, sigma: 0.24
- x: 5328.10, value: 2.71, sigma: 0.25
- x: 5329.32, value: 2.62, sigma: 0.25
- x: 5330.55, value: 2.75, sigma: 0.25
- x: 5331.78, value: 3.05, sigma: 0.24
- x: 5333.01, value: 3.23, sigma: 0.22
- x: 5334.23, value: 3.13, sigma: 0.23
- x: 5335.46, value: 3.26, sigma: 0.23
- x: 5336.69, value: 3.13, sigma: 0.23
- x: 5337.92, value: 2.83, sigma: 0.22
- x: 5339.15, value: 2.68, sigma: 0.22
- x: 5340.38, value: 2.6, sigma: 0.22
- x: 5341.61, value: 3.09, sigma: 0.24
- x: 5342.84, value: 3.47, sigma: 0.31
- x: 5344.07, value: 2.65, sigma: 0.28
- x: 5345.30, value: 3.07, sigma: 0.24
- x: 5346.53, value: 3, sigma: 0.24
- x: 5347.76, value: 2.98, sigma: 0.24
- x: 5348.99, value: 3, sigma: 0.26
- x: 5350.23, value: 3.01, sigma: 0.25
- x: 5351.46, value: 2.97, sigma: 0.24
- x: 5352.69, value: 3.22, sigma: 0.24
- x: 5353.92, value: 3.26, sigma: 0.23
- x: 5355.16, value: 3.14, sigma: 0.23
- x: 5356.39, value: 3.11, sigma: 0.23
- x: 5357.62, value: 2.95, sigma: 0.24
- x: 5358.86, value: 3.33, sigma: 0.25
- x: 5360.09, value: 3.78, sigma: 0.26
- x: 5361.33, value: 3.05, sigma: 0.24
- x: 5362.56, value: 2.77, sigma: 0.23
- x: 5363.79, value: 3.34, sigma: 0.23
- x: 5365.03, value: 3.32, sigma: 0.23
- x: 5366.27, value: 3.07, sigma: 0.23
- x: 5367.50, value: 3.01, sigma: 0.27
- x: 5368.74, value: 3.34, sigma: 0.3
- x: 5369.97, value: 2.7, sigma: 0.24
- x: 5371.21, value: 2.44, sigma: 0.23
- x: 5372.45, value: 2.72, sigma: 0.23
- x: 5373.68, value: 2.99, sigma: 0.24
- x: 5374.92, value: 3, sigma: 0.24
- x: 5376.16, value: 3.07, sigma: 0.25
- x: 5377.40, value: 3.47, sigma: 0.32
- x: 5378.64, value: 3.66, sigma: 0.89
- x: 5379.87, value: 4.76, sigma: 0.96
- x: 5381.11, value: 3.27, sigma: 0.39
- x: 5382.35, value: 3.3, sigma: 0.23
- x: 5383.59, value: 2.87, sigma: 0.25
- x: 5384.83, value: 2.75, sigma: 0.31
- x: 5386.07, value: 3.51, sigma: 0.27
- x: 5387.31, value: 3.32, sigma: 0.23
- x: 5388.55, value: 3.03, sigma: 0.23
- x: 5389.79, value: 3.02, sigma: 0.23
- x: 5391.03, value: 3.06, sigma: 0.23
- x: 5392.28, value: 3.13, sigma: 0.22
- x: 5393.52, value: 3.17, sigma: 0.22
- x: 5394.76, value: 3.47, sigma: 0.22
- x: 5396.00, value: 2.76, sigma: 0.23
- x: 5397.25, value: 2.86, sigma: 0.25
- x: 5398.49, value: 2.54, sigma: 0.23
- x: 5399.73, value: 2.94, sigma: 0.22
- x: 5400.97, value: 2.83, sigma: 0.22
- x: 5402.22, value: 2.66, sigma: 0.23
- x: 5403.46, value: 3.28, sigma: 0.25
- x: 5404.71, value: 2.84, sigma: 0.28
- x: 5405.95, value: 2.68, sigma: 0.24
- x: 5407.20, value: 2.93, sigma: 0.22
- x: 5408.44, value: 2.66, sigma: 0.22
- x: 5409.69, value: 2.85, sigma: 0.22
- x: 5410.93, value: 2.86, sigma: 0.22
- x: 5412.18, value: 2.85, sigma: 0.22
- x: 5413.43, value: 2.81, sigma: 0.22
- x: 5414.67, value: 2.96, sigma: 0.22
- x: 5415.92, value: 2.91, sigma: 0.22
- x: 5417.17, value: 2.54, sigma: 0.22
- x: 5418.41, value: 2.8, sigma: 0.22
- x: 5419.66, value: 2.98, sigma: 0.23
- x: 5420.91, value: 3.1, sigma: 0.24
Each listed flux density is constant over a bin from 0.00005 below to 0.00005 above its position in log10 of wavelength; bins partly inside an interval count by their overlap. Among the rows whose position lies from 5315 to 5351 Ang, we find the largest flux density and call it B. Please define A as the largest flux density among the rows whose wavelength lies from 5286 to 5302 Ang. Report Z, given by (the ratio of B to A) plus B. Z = 4.7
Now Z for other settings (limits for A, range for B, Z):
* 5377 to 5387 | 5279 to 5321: 4.4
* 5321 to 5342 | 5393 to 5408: 4.4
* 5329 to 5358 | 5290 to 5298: 4.6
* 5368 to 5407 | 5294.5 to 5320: 4.1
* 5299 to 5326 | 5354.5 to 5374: 4.8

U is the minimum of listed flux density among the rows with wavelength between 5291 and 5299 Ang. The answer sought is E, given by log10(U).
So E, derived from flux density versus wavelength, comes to 0.436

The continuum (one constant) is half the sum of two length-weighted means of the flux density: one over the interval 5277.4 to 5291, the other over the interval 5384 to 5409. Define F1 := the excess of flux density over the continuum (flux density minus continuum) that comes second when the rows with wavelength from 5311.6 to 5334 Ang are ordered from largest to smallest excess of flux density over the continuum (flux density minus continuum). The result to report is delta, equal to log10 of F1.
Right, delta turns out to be -0.3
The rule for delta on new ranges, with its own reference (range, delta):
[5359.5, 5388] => -0.2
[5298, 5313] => -0.8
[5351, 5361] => -0.6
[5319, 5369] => -0.2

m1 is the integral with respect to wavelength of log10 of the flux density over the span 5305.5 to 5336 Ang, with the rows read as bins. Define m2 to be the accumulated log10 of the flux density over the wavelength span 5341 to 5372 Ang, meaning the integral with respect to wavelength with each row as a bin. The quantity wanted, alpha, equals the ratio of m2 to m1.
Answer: 1.019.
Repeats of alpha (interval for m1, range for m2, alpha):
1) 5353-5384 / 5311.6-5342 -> 0.938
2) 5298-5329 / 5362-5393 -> 1.021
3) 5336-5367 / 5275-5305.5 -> 0.994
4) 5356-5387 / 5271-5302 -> 0.982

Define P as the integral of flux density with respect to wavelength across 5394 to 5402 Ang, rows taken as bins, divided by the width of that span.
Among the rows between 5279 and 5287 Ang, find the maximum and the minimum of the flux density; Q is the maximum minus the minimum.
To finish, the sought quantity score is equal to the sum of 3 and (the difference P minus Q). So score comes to 5.00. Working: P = 2.89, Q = 0.89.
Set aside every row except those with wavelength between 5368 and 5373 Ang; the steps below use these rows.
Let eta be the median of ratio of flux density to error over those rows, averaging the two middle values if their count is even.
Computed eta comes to 11.2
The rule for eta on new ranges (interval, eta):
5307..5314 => 13.0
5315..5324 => 13.3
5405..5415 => 13.0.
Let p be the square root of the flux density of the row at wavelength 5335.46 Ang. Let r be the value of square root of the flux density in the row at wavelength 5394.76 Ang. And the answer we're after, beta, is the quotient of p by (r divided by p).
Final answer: 1.75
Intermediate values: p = 1.81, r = 1.86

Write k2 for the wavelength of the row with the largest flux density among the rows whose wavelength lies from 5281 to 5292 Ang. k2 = 5285.33 Ang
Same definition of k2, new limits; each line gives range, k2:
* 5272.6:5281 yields 5279.25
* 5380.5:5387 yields 5386.07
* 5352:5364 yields 5360.09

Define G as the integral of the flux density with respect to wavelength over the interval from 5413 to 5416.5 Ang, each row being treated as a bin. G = 10.2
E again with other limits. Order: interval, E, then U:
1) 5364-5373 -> 0.387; 2.44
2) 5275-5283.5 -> 0.425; 2.66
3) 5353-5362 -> 0.470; 2.95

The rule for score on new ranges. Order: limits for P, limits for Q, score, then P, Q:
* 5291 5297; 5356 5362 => 5.35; 3.18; 0.83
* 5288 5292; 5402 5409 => 5.51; 3.13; 0.62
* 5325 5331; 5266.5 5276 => 5.16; 2.78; 0.62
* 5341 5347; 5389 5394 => 5.91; 3.06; 0.15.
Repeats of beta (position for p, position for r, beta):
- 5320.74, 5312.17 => 1.77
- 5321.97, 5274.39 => 2.18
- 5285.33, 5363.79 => 1.90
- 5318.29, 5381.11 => 1.31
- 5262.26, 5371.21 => 1.72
